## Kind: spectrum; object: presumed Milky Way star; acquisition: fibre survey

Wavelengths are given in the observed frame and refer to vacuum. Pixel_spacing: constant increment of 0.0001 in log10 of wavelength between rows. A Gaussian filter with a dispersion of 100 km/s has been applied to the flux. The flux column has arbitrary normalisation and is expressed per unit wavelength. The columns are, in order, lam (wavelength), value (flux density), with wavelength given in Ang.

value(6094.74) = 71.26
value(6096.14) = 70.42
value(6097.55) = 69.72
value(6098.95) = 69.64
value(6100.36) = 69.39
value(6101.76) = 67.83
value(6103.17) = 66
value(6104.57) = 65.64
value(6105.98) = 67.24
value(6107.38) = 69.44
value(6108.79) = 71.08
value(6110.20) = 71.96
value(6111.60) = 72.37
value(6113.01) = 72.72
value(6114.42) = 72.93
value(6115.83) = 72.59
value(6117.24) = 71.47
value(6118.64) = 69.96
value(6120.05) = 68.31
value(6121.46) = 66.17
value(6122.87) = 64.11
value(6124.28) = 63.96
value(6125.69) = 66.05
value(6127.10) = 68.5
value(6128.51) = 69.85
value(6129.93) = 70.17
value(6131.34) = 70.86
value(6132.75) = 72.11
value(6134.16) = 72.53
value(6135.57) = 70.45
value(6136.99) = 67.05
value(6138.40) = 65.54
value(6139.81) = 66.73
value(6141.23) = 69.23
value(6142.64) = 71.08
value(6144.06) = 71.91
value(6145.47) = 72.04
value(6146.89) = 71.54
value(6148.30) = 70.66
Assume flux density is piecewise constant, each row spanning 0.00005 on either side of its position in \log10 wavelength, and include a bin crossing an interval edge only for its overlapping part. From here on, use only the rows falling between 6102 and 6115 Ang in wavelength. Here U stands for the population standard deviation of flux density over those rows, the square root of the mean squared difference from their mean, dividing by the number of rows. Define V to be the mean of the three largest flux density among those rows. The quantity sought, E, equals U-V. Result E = -69.9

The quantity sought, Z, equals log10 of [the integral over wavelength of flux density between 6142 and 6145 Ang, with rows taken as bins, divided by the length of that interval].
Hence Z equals 1.85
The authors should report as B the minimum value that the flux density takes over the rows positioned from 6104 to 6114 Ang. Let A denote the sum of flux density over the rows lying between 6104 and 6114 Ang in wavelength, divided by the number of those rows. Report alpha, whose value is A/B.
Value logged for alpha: 1.07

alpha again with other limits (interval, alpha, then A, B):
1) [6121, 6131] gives 1.05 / 67.0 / 63.96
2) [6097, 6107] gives 1.03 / 67.9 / 65.64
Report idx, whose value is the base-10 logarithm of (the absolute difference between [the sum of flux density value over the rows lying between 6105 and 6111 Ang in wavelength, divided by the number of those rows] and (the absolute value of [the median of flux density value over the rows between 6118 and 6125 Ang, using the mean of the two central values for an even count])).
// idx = 0.58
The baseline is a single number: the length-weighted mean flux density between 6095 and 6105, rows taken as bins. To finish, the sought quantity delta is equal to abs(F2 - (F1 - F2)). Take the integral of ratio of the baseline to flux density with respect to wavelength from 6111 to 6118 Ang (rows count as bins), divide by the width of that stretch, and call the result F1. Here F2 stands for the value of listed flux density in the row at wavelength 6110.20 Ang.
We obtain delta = 143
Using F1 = 0.95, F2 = 71.96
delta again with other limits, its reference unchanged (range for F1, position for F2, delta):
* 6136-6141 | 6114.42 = 145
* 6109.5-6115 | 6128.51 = 139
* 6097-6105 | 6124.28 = 127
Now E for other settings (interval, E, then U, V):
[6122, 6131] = -67.0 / 2.54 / 69.5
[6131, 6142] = -69.4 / 2.45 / 71.8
